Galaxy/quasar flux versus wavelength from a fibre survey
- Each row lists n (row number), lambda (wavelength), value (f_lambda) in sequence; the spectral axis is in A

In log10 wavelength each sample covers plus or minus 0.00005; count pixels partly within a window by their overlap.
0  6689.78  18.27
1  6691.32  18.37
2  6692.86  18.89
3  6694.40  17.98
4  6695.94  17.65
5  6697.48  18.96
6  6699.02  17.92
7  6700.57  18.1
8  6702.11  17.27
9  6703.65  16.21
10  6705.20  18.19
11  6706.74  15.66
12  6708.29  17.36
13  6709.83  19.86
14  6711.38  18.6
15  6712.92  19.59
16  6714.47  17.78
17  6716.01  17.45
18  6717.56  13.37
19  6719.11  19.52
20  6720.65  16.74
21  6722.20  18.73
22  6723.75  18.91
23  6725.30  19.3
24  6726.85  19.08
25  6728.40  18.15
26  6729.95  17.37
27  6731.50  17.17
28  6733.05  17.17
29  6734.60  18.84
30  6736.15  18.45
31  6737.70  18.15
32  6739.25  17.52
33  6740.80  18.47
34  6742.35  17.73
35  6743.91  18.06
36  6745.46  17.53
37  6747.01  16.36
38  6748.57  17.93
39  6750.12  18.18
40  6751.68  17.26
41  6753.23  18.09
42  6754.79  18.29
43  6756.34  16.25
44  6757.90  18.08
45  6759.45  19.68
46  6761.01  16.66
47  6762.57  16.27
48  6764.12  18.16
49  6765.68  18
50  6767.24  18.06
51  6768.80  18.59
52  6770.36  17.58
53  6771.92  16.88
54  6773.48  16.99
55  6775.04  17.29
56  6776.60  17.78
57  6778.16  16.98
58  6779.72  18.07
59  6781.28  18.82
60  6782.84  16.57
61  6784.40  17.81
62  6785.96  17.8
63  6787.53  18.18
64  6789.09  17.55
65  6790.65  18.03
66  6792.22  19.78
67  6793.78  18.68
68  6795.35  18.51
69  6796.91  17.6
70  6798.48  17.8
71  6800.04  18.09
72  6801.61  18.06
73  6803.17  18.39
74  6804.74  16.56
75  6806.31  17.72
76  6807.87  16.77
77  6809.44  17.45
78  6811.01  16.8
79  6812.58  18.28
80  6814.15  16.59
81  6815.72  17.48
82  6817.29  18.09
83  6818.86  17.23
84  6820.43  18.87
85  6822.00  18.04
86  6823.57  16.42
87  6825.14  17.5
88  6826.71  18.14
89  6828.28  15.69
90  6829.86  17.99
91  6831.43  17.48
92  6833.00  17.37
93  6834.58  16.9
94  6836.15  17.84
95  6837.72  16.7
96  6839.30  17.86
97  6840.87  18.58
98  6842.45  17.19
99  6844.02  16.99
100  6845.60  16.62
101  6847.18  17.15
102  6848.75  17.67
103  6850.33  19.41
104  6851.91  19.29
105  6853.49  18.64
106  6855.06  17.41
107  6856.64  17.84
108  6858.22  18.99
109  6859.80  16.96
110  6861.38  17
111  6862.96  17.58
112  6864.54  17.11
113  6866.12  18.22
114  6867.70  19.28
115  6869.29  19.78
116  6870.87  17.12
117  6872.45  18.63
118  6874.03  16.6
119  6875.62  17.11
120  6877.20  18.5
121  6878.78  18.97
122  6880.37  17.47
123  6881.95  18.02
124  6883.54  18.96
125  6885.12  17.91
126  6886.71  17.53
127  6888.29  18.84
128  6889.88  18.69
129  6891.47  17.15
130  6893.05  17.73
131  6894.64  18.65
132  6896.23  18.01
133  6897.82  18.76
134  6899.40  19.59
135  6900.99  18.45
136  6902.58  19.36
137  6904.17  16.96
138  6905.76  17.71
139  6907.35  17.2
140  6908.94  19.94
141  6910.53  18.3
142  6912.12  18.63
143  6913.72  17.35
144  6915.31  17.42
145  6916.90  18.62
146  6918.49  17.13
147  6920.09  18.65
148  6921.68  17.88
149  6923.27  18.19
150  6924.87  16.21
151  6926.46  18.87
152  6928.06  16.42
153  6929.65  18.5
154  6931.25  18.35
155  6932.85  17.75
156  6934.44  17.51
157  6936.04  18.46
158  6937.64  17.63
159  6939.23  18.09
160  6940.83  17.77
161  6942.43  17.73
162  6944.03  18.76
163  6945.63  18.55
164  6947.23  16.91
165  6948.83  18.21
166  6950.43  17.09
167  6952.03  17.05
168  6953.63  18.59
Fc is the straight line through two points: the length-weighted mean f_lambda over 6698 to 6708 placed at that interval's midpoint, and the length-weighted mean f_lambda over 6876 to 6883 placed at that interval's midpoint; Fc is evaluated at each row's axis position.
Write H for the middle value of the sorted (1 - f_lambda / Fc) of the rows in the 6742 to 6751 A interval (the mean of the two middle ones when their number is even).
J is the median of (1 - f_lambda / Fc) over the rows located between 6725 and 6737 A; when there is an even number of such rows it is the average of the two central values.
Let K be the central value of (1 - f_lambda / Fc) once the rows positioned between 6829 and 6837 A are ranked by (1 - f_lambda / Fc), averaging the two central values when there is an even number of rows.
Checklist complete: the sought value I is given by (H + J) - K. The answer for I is -0.10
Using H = -0.0195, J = -0.05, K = 0.026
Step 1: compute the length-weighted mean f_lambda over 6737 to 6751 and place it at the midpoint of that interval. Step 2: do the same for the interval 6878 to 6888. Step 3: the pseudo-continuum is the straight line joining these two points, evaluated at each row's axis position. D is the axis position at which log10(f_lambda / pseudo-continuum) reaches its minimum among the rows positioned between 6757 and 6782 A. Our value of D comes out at 6762.57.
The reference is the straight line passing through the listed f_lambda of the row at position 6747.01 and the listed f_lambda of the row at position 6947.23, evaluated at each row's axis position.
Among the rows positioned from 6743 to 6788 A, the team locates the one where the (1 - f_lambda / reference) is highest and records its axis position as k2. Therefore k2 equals 6756.34 A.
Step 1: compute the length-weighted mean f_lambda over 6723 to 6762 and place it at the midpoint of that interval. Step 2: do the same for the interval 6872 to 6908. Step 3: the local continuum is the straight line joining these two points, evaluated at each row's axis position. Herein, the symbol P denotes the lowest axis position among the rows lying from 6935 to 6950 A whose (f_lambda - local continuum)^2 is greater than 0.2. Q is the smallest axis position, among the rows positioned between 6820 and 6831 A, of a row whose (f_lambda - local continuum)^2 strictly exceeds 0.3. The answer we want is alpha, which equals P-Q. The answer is 117.2 A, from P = 6937.64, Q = 6820.43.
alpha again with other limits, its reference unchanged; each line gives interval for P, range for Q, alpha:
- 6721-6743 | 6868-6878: -147.1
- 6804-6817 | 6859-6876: -55.1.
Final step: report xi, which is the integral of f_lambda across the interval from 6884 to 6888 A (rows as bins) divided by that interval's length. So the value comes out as 18.0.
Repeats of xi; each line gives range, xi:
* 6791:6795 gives 19.0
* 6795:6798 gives 18.0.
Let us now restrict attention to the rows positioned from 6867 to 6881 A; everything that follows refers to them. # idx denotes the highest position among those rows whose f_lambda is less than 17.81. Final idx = 6880.37 A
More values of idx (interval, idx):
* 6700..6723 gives 6720.65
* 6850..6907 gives 6905.76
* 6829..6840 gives 6837.72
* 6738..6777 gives 6776.60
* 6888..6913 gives 6907.35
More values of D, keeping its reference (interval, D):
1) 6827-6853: 6828.28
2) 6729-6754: 6747.01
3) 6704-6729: 6717.56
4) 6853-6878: 6874.03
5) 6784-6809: 6804.74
